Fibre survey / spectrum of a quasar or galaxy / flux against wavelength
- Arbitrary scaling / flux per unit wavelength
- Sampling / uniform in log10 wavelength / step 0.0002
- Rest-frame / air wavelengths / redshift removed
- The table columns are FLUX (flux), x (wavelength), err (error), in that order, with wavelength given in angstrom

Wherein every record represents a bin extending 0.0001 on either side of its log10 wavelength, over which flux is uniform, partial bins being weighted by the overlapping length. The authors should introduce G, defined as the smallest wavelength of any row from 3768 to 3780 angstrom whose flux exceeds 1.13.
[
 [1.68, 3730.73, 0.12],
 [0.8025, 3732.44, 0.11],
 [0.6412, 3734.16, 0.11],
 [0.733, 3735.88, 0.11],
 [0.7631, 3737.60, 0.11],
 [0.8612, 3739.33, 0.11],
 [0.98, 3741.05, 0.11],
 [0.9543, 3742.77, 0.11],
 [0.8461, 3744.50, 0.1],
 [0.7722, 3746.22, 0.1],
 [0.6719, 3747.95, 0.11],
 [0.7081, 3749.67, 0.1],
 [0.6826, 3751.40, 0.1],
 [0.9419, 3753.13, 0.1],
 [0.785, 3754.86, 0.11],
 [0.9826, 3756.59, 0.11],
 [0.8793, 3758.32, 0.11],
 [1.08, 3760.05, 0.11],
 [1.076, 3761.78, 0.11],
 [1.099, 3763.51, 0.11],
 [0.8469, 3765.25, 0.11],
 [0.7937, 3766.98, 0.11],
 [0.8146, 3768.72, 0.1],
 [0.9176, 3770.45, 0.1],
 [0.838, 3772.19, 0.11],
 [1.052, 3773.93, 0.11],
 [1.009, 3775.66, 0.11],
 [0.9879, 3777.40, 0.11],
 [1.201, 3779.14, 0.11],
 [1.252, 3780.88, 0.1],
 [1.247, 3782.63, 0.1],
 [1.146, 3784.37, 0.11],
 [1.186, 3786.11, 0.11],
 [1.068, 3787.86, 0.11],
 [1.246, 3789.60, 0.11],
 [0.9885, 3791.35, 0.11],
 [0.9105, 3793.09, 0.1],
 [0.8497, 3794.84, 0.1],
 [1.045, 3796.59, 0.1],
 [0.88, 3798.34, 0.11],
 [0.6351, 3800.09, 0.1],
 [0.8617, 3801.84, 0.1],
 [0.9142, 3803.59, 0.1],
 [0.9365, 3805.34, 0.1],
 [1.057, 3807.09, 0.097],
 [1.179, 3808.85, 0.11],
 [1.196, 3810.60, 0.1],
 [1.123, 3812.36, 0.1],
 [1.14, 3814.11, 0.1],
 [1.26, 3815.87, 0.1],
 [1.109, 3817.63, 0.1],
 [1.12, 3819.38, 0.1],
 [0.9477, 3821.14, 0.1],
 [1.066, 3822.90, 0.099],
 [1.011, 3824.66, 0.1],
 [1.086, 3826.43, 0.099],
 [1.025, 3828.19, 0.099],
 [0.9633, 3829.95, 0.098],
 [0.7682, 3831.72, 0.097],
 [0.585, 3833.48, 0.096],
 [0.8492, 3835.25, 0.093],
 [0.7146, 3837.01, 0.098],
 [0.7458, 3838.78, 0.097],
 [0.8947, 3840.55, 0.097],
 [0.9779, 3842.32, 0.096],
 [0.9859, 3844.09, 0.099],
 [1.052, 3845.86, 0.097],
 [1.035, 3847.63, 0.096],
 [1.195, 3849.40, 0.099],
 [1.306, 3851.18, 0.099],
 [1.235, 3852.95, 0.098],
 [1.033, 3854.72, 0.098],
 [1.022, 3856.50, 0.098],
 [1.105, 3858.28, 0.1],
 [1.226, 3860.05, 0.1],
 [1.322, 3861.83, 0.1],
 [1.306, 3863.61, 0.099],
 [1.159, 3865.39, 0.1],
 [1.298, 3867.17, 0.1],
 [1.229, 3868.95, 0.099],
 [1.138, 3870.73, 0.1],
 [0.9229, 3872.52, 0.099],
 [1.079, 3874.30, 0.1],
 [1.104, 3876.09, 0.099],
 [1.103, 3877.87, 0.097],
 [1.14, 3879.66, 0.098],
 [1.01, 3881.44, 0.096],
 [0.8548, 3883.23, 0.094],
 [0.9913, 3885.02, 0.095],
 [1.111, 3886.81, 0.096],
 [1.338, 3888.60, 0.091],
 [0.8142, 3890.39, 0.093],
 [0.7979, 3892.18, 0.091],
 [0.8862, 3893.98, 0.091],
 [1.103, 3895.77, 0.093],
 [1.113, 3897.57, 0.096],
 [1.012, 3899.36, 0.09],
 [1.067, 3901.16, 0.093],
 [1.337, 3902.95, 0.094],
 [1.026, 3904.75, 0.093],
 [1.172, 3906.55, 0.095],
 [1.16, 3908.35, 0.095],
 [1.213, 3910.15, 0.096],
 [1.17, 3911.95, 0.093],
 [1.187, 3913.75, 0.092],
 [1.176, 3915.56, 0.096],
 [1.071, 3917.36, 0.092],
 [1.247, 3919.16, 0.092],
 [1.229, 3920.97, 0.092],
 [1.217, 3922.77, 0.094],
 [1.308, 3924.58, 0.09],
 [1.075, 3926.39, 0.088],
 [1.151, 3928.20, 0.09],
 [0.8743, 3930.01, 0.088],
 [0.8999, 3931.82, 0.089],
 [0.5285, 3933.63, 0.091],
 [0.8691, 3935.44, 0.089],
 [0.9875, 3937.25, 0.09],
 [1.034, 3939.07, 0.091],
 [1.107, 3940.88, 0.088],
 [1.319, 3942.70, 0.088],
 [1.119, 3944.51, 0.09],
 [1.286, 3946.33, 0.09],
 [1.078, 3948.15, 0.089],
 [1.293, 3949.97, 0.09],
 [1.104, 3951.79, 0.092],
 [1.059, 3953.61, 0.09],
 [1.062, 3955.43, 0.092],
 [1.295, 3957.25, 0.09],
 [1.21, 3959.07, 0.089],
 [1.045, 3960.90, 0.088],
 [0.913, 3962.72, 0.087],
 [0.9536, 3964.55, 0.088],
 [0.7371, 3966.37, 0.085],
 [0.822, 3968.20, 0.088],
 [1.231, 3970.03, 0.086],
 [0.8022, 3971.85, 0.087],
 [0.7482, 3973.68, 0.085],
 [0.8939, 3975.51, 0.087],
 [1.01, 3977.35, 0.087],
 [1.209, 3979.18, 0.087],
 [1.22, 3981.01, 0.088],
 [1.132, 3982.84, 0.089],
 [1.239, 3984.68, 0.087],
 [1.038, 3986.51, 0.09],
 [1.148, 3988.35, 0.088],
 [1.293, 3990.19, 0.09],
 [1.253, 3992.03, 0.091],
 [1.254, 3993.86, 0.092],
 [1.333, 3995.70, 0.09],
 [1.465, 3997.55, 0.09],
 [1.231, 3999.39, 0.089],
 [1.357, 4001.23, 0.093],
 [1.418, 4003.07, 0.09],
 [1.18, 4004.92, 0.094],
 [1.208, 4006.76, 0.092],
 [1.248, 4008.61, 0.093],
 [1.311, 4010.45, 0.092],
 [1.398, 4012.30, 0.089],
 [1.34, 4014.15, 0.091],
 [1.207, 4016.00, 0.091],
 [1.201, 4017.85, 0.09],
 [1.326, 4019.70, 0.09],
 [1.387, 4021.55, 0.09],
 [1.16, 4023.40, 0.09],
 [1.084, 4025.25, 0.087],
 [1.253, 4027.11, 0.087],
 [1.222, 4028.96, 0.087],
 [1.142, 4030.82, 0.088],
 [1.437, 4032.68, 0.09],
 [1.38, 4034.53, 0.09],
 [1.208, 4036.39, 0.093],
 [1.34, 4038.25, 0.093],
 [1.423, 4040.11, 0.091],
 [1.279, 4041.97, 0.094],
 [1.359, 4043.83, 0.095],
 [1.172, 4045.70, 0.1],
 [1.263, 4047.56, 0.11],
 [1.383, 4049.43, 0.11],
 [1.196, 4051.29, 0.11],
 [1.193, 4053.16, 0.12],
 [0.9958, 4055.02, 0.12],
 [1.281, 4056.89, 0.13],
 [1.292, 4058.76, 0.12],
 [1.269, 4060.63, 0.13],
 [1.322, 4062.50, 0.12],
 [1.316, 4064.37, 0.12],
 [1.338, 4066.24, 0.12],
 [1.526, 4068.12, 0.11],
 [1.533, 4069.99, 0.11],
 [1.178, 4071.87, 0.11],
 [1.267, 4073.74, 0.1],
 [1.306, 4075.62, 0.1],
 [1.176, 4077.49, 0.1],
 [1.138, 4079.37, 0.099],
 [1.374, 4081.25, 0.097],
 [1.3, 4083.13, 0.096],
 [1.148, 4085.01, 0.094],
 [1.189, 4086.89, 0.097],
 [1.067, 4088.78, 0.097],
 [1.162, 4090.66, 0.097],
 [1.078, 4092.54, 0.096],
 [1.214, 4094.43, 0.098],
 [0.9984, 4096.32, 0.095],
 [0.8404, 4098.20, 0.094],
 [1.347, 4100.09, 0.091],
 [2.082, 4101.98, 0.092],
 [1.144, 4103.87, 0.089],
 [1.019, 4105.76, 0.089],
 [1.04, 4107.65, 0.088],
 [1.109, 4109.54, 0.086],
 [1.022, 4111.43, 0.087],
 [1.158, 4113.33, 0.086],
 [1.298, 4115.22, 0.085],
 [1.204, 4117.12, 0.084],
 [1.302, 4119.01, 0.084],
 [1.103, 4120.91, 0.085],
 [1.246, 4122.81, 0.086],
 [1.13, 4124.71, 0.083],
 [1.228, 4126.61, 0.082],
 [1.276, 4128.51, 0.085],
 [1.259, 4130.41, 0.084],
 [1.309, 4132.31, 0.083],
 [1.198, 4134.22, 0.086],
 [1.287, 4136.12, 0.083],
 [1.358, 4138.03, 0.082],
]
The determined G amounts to 3779.14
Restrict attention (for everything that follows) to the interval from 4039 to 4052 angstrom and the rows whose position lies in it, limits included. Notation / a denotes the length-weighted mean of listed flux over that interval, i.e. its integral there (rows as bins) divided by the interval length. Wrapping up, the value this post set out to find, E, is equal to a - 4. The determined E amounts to -2.70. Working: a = 1.30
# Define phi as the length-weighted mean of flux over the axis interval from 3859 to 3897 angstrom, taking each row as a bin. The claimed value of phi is 1.09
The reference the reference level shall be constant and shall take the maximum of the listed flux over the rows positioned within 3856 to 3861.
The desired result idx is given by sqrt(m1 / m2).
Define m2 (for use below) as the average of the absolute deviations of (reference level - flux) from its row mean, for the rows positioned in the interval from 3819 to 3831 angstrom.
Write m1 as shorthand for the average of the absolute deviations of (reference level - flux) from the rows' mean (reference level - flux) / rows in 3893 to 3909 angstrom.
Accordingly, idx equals 1.3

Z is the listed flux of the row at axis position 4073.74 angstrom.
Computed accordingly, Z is 1.267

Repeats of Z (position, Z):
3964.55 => 0.9536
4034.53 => 1.38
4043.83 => 1.359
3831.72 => 0.7682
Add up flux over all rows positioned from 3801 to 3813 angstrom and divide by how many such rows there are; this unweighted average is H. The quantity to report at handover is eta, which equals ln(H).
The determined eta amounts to 0.04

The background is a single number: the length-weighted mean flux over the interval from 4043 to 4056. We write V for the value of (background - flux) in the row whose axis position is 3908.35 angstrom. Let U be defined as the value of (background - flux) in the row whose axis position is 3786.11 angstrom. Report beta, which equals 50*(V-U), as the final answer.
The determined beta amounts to 1.3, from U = 0.036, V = 0.06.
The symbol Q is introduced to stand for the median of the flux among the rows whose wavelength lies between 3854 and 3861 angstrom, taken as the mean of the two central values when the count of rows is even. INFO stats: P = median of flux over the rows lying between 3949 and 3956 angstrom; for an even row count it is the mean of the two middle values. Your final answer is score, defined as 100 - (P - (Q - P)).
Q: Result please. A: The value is 98.9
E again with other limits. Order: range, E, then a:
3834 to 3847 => -3.12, 0.88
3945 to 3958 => -2.84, 1.16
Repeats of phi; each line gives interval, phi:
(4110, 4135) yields 1.21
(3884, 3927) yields 1.12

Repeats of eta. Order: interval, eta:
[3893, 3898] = 0.03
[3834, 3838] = -0.25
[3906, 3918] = 0.15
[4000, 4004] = 0.33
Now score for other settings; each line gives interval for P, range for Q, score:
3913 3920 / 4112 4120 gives 98.9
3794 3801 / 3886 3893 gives 99.2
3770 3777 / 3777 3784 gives 99.3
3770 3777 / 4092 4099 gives 99.1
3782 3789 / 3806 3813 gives 98.8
